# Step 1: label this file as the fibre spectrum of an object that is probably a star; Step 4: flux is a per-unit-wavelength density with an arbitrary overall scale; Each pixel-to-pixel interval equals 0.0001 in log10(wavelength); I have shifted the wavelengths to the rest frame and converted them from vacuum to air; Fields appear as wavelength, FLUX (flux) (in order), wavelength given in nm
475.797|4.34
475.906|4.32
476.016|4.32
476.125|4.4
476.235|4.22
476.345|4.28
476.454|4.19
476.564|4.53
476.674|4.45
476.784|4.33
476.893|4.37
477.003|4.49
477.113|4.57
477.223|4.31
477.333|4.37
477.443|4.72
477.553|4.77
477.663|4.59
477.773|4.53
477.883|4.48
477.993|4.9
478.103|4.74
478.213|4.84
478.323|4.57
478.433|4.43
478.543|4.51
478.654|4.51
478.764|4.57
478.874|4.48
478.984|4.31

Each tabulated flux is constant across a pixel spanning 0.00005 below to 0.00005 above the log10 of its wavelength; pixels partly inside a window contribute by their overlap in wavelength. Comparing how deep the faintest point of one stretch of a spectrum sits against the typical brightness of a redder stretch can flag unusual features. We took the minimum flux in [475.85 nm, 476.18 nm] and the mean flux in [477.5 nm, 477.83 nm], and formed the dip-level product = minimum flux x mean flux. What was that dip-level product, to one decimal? 20.0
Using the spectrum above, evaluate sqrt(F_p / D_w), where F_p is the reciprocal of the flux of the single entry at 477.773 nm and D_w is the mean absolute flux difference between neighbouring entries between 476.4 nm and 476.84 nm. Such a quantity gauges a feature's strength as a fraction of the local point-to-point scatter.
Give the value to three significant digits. 1.11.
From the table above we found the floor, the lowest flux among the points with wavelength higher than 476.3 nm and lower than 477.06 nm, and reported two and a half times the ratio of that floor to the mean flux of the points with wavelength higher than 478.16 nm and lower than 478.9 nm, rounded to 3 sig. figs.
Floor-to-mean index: 2.30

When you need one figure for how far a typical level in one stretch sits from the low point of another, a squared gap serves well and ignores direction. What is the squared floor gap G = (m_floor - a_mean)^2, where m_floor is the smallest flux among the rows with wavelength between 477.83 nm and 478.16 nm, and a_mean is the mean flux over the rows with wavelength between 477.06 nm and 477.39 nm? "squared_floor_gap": 0.004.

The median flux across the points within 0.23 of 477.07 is 4.43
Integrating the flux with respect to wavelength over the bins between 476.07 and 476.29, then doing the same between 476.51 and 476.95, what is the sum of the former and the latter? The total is 2.9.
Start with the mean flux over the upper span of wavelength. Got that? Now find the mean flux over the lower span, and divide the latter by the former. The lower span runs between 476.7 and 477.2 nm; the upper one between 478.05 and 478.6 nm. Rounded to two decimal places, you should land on 0.96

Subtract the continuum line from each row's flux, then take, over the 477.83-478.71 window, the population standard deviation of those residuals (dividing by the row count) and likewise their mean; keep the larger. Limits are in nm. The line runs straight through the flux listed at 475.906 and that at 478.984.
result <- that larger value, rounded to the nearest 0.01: 0.31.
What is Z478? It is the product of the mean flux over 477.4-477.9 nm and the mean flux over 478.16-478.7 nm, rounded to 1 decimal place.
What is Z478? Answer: 21.1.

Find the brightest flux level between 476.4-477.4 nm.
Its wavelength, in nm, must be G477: 477.113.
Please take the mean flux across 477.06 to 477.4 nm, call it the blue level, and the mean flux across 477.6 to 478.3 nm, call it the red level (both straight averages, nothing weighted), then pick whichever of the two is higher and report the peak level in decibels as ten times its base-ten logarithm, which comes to 6.70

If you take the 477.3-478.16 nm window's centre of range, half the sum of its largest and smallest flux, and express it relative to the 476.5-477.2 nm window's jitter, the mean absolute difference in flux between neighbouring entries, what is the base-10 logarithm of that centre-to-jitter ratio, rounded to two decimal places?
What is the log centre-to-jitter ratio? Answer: 1.72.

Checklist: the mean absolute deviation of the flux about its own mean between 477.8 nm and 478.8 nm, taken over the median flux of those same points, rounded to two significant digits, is 0.031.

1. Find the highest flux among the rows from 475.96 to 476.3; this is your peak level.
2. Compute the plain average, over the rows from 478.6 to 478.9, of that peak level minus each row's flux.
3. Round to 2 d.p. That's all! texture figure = -0.12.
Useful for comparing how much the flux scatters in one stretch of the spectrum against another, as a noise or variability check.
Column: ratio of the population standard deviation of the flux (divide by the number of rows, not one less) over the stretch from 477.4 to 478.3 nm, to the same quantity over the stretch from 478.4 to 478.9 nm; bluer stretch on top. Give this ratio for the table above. 3.1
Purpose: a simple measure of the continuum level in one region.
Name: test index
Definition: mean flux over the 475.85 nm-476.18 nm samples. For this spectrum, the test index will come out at 4.35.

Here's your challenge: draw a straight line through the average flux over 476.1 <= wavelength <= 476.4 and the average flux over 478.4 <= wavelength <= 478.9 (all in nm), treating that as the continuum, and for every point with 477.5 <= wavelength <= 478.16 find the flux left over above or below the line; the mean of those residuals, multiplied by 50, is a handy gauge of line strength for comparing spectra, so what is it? 12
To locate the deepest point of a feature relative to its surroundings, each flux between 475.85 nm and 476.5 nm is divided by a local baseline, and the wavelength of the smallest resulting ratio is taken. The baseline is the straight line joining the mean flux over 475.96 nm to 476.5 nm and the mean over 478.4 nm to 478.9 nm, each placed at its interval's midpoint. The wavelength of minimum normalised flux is 476.454 nm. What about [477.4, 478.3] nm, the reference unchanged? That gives 477.883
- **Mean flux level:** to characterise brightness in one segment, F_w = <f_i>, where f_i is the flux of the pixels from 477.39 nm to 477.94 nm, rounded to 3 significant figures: 4.62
